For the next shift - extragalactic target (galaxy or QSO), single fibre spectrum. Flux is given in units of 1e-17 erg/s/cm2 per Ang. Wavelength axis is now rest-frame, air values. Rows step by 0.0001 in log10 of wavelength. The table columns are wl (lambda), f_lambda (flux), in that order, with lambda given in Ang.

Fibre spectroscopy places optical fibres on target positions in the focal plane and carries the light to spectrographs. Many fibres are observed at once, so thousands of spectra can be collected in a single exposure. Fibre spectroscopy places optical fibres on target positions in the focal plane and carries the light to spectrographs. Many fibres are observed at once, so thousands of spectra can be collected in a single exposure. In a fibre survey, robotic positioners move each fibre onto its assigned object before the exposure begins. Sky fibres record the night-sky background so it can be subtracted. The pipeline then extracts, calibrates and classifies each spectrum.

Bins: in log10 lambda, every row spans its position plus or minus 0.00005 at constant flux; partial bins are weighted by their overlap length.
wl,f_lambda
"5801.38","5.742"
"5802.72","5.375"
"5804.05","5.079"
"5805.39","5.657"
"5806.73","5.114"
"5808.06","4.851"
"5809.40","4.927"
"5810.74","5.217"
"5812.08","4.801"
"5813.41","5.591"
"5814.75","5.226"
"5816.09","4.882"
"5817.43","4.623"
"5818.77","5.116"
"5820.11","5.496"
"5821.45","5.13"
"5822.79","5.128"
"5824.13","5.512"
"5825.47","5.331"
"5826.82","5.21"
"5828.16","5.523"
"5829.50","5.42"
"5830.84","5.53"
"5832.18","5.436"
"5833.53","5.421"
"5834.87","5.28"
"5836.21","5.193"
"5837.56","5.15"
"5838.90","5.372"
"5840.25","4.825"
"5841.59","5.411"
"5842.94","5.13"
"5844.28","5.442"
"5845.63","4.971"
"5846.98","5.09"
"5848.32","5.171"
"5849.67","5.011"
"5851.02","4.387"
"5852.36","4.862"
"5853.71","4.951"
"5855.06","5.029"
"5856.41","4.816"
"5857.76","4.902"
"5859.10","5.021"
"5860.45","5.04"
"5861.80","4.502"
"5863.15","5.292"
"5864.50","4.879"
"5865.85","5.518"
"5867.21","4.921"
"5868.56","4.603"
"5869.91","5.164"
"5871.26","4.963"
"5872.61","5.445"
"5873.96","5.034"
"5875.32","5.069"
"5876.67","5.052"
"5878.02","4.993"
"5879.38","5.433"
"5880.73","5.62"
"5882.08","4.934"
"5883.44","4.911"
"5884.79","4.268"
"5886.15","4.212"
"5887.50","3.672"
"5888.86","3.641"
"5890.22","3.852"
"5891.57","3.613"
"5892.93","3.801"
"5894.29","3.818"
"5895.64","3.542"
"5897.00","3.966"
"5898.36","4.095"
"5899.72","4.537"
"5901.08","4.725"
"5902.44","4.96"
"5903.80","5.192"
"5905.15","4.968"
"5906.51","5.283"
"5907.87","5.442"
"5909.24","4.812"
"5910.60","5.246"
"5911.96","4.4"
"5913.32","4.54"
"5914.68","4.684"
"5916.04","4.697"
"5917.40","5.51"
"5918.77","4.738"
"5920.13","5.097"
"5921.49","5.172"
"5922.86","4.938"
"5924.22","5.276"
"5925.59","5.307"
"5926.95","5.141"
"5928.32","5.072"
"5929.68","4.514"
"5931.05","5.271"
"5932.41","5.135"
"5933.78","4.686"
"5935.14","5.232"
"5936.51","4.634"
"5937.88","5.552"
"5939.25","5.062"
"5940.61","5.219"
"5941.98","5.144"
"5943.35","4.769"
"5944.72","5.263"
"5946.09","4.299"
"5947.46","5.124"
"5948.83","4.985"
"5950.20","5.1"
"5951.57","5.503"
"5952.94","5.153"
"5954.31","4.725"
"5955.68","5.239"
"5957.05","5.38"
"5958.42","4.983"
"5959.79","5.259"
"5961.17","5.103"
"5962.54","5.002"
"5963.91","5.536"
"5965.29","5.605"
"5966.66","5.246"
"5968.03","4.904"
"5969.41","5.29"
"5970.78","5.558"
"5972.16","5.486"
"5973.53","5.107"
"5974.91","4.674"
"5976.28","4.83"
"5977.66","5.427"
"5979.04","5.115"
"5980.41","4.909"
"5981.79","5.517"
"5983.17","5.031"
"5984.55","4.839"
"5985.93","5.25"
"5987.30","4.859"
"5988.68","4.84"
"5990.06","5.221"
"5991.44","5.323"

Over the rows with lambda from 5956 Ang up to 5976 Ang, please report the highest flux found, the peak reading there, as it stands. 5.605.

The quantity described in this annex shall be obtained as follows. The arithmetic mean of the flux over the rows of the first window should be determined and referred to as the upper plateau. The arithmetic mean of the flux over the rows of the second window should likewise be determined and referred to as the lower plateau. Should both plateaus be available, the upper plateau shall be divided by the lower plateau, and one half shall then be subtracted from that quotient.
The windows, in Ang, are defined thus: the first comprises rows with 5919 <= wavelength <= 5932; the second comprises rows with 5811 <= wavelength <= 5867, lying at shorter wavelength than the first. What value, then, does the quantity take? 0.49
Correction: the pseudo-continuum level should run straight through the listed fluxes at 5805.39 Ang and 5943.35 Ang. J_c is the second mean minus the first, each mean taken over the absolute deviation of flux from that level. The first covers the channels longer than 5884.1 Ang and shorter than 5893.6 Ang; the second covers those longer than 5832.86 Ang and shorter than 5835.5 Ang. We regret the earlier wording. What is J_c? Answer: -1.13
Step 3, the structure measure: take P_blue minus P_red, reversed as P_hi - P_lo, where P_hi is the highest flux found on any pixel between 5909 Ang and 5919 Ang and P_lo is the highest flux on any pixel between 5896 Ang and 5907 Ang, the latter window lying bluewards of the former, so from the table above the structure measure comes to 0.2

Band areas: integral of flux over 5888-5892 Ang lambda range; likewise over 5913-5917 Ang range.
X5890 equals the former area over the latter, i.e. 0.79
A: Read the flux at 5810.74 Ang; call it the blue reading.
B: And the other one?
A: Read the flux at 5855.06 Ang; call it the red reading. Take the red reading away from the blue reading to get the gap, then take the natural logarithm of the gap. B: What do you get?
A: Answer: -1.67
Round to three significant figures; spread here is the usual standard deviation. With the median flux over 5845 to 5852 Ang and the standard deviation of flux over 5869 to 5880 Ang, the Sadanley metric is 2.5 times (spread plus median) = 13.0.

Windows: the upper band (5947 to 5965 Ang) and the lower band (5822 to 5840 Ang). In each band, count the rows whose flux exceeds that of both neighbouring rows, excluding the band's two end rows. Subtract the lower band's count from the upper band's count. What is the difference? 0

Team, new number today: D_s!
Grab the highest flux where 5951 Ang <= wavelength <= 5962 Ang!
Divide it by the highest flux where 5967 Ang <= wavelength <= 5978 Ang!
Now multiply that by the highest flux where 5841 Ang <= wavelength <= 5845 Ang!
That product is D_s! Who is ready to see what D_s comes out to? 5.4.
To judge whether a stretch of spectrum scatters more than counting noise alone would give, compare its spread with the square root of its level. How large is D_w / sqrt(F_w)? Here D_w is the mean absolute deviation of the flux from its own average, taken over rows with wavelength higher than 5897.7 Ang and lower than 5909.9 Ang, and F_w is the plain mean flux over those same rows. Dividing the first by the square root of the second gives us 0.14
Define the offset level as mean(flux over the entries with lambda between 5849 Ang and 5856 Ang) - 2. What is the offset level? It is 2.85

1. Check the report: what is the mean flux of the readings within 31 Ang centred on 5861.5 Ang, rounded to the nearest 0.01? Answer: 4.99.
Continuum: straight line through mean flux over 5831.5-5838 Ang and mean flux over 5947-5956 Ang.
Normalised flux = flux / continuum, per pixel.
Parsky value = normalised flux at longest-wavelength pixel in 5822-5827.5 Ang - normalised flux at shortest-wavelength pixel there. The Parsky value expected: 0.02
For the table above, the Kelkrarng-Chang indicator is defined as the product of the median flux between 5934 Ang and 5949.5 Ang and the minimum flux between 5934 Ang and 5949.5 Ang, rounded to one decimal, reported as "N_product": 22.0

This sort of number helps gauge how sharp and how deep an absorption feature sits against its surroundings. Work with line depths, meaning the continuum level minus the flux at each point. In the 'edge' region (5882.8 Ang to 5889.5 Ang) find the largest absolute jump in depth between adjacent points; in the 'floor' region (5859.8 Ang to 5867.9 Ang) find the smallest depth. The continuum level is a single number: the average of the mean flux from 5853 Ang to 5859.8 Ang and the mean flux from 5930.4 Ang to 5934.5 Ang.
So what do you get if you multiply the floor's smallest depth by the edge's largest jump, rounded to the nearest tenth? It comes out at -0.3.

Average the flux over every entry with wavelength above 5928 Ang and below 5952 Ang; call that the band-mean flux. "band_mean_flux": 5.03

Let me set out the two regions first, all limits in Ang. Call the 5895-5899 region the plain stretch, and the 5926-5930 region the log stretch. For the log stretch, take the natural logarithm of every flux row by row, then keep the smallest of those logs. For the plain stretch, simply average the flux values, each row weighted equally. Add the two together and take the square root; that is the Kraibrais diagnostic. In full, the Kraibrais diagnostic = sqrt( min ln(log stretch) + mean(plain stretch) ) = 2.318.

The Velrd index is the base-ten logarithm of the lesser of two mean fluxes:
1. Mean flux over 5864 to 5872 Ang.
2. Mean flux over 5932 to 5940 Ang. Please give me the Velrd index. 0.700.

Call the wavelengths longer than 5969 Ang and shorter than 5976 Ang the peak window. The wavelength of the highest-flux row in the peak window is 5970.78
